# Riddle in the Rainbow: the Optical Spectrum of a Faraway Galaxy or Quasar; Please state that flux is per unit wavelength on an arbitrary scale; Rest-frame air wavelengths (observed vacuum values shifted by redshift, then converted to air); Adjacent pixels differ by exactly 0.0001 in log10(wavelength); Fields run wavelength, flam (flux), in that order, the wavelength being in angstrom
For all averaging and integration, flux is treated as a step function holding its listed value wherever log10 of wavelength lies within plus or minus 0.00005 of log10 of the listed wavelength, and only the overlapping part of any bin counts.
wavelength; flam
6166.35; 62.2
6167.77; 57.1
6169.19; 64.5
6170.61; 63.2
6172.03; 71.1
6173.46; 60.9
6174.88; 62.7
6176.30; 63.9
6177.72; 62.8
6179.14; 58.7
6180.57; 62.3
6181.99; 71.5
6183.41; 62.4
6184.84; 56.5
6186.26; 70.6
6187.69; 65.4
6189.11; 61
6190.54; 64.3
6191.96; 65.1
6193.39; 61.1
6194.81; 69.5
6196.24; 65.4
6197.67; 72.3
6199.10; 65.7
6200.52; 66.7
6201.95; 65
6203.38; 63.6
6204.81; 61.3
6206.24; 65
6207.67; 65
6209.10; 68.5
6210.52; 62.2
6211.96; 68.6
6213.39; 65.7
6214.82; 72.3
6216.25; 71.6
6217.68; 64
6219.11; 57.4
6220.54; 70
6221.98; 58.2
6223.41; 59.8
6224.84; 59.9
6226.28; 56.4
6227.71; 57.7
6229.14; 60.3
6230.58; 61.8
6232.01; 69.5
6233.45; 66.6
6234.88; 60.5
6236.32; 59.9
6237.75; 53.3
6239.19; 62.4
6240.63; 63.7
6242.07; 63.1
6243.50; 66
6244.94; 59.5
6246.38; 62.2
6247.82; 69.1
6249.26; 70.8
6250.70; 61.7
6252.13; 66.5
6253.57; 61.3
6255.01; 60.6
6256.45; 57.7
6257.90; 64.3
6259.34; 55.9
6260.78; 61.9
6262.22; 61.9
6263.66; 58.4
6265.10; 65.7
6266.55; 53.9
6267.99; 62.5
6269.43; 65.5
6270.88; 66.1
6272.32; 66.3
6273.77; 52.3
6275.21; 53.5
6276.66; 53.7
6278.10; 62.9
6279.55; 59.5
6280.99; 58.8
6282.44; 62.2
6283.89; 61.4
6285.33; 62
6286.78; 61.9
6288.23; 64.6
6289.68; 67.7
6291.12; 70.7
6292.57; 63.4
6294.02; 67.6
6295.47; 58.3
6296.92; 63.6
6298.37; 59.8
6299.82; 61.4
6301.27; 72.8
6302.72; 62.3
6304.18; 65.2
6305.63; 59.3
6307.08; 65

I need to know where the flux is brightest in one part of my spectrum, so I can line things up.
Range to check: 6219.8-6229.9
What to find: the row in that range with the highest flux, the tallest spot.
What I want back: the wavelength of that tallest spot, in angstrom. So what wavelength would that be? 6220.54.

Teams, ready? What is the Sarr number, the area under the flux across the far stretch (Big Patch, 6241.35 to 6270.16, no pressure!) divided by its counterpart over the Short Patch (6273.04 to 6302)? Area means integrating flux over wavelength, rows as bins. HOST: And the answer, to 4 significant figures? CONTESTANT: 1.003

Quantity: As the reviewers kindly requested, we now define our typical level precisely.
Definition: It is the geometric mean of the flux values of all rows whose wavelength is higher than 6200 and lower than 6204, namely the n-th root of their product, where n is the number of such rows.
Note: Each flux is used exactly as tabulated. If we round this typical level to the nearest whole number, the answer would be 65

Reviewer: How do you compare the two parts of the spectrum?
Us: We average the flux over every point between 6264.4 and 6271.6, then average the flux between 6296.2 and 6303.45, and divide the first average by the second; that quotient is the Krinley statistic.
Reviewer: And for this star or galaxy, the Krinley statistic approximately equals 0.98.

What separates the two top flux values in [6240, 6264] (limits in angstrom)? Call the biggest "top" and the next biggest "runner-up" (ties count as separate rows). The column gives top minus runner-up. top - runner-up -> 1.7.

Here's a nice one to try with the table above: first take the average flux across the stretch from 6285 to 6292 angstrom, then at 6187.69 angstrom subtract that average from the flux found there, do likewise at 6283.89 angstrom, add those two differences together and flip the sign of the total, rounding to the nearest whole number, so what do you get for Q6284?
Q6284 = 4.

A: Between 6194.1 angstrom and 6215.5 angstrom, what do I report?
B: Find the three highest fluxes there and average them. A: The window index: 71.4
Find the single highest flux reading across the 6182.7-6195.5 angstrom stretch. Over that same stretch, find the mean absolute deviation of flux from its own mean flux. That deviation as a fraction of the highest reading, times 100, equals 4.7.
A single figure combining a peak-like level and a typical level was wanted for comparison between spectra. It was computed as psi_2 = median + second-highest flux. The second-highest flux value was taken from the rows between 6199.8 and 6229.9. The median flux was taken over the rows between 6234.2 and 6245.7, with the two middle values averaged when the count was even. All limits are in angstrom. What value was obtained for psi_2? 133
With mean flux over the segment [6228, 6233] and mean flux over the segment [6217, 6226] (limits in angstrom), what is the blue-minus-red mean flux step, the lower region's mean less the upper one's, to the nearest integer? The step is -2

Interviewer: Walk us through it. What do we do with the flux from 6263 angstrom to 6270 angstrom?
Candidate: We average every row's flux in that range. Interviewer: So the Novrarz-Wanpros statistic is 61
